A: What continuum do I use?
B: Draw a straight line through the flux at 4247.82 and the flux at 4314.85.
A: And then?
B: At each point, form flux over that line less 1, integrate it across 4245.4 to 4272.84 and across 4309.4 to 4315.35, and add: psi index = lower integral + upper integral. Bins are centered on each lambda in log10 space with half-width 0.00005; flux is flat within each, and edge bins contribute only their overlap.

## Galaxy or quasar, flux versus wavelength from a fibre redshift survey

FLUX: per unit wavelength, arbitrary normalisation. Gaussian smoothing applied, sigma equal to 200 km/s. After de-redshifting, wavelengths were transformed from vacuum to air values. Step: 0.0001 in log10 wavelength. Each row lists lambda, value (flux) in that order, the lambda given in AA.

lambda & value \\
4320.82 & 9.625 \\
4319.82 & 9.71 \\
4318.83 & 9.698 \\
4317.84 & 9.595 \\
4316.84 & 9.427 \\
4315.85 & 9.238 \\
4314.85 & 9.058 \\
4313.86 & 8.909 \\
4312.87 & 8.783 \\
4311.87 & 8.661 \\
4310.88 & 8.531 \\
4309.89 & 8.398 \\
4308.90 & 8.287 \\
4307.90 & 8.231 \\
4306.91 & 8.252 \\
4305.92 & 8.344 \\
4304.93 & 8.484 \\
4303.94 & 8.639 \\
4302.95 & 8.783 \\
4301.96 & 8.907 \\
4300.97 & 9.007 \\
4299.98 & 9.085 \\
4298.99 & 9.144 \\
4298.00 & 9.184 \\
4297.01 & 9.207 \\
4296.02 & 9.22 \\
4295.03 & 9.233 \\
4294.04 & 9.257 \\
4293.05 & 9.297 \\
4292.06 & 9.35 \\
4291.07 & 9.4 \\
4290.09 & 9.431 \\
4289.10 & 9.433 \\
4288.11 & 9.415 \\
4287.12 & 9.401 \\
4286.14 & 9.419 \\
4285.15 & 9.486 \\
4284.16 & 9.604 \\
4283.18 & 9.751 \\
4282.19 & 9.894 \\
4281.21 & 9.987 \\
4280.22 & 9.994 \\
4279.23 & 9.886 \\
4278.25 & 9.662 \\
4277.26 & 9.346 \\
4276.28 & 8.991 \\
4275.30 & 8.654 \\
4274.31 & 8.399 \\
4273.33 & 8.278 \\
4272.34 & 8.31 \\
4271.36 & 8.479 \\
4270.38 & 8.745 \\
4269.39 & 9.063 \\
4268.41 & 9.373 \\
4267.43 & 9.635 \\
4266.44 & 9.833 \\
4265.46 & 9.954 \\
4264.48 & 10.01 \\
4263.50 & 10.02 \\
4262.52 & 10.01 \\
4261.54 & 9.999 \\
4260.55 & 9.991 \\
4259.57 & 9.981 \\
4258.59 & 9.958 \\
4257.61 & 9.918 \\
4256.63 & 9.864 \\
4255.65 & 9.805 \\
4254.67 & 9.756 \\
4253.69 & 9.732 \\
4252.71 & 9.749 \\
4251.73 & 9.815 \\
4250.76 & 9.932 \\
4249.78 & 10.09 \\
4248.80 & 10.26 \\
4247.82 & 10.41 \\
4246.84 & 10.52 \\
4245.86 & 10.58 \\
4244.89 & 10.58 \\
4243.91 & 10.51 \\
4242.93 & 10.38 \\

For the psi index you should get -1.35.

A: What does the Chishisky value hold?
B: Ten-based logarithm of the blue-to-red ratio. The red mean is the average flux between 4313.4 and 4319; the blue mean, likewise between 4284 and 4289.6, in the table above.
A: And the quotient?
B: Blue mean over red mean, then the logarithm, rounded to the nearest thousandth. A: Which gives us 0.006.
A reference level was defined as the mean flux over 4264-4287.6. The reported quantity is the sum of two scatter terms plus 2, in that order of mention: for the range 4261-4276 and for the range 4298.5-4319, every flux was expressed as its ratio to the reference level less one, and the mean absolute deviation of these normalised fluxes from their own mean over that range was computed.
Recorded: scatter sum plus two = 2.11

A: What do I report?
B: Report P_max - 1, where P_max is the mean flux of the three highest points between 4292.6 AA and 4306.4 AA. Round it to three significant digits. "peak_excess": 8.26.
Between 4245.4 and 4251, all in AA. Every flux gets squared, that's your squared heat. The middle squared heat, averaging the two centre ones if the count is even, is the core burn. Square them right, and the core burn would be 107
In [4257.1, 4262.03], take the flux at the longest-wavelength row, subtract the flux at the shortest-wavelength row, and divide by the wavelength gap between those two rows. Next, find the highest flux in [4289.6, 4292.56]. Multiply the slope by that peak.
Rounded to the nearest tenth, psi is 0.2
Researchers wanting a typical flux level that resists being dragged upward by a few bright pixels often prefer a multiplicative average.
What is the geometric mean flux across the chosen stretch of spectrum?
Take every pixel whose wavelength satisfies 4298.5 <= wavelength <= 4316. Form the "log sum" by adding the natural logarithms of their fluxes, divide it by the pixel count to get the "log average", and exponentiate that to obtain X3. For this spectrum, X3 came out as 8.7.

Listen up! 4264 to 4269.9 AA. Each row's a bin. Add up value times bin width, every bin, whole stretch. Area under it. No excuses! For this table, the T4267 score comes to 57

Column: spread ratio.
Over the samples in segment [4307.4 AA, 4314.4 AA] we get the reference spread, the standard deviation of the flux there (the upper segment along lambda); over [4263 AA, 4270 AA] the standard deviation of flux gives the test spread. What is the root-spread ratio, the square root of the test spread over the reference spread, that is 1.20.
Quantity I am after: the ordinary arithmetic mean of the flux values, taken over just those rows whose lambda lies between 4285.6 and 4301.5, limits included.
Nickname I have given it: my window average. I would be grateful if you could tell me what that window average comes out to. 9.28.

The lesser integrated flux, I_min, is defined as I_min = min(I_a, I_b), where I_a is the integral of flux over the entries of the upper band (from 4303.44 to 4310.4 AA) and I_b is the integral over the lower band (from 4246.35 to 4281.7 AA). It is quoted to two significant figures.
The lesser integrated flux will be 58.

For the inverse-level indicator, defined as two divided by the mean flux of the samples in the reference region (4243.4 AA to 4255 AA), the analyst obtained 0.197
